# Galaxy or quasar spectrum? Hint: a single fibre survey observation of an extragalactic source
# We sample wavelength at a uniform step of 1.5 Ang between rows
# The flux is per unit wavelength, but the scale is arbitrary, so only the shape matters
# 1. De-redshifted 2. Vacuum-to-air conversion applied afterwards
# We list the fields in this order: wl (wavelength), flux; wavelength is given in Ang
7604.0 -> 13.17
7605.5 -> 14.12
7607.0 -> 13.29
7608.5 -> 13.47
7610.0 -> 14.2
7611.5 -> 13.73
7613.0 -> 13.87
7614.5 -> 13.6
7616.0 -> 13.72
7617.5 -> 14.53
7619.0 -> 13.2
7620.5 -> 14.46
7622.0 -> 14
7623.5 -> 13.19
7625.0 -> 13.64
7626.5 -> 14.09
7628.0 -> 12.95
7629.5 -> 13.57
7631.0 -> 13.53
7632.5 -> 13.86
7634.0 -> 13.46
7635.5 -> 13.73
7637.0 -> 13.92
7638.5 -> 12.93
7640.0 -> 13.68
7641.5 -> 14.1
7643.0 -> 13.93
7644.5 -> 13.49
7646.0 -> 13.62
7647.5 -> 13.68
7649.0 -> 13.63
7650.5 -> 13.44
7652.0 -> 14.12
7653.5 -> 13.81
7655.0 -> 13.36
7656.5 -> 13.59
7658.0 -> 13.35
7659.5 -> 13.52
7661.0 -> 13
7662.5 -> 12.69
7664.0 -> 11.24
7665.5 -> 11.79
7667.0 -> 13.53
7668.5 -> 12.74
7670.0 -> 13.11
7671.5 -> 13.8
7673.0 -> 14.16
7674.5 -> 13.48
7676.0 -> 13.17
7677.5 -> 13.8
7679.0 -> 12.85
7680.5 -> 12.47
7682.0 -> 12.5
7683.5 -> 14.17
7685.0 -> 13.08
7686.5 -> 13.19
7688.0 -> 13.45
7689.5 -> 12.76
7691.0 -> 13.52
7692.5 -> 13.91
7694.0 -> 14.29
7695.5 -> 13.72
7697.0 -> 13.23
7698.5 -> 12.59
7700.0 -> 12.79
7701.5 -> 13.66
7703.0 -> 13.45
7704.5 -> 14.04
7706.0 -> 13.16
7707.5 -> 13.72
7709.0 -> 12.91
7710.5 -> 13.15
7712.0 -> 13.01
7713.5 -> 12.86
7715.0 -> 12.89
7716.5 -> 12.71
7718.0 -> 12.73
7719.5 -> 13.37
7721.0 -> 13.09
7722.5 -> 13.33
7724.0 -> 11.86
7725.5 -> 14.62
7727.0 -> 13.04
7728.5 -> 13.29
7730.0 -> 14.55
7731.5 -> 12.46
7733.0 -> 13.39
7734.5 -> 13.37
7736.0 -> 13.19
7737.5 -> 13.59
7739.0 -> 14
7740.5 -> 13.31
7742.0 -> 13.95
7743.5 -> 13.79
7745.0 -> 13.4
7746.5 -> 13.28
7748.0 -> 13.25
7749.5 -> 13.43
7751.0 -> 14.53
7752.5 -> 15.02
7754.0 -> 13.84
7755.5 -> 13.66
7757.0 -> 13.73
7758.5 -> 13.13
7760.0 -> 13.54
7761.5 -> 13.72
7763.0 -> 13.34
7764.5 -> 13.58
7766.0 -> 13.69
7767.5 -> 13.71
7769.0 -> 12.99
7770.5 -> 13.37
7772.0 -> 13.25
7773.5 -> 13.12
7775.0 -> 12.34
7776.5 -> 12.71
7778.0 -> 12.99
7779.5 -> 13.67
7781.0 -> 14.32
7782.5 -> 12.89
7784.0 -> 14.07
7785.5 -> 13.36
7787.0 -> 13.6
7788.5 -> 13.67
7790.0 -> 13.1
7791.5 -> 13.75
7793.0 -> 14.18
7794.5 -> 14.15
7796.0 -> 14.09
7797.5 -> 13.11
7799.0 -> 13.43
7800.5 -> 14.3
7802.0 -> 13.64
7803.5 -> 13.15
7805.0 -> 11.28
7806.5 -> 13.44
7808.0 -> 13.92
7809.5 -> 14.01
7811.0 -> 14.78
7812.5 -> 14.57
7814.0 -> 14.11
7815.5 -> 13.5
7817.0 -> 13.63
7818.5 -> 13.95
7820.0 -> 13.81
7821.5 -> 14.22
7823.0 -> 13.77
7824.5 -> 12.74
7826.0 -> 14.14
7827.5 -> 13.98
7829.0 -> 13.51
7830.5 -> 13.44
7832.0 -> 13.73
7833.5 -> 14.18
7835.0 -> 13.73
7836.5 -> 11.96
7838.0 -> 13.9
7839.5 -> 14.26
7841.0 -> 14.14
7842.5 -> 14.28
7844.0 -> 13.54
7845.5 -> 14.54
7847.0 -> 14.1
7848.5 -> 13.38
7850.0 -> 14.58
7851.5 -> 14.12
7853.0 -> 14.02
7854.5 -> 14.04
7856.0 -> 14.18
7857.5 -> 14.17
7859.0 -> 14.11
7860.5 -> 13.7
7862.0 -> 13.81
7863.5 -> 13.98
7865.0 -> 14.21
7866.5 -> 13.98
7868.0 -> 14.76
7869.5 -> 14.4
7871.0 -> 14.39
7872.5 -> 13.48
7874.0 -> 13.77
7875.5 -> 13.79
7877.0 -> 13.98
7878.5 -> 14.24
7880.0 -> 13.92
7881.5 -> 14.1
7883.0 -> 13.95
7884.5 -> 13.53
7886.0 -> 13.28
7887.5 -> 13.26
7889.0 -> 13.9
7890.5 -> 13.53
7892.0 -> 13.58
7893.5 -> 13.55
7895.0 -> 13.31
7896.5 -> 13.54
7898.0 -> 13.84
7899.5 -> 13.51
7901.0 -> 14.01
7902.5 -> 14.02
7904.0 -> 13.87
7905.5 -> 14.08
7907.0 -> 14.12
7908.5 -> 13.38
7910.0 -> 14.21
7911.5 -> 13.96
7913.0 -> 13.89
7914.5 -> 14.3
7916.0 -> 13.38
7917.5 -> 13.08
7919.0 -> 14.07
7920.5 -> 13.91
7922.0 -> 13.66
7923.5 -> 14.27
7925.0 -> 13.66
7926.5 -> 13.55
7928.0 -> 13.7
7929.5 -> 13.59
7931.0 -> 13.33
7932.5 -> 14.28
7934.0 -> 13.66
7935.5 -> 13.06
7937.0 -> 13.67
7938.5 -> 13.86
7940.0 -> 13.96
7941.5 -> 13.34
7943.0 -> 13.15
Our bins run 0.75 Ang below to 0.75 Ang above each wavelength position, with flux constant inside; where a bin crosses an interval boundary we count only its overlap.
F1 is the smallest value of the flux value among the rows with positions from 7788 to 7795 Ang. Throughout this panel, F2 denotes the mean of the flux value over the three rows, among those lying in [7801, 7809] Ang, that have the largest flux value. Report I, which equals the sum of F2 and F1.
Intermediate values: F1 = 13.1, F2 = 13.7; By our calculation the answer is 26.8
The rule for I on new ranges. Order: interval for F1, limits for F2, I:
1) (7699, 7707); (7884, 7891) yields 26.4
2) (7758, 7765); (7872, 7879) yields 27.1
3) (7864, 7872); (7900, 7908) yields 28.1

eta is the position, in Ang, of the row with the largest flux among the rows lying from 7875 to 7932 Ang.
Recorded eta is 7914.5 Ang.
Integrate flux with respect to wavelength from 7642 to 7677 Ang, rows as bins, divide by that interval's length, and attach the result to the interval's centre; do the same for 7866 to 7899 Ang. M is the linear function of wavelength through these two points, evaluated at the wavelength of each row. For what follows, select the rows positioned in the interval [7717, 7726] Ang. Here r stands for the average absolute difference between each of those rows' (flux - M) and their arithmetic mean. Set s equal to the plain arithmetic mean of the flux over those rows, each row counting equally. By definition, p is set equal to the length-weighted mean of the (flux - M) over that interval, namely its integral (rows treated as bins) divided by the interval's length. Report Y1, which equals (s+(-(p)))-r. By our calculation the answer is 12.9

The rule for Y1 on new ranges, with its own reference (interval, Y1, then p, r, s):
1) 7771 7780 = 13.3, -0.6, 0.33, 13.0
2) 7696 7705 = 13.0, -0.1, 0.42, 13.3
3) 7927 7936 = 13.6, -0.3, 0.28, 13.6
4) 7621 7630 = 12.9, 0.3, 0.34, 13.6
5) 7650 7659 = 13.1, 0.3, 0.24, 13.6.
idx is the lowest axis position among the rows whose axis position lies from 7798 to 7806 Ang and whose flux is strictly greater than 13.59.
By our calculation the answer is 7800.5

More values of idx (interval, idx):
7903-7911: 7904.0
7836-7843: 7838.0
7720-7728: 7725.5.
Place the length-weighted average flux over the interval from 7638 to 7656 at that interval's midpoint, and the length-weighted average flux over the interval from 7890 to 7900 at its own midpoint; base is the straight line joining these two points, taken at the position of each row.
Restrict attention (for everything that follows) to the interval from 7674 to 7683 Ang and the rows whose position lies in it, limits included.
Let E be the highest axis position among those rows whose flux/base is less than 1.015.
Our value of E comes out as 7682.0 Ang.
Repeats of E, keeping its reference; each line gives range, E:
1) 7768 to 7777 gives 7776.5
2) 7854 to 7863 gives 7860.5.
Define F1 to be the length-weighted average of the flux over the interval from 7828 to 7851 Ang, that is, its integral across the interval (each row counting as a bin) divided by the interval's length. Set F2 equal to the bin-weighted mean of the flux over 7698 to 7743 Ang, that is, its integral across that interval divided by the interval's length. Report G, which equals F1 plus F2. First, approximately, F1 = 13.8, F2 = 13.3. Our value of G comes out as 27.1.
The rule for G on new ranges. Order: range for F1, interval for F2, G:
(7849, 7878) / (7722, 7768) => 27.6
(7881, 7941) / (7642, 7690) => 27.0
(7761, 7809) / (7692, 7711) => 26.9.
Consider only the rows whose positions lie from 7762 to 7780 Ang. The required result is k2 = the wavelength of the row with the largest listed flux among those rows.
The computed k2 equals 7767.5 Ang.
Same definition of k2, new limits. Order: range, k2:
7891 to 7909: 7907.0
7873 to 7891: 7878.5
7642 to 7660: 7652.0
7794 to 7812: 7811.0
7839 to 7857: 7850.0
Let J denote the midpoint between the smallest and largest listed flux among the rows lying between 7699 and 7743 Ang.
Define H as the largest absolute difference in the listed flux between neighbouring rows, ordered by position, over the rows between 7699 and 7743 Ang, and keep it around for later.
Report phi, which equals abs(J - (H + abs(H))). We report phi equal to 7.7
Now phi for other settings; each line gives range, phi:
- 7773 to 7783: 10.5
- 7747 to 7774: 11.6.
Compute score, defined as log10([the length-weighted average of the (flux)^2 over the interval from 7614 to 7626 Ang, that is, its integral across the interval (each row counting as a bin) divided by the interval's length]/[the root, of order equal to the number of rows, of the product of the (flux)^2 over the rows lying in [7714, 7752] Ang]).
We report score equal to 0.03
